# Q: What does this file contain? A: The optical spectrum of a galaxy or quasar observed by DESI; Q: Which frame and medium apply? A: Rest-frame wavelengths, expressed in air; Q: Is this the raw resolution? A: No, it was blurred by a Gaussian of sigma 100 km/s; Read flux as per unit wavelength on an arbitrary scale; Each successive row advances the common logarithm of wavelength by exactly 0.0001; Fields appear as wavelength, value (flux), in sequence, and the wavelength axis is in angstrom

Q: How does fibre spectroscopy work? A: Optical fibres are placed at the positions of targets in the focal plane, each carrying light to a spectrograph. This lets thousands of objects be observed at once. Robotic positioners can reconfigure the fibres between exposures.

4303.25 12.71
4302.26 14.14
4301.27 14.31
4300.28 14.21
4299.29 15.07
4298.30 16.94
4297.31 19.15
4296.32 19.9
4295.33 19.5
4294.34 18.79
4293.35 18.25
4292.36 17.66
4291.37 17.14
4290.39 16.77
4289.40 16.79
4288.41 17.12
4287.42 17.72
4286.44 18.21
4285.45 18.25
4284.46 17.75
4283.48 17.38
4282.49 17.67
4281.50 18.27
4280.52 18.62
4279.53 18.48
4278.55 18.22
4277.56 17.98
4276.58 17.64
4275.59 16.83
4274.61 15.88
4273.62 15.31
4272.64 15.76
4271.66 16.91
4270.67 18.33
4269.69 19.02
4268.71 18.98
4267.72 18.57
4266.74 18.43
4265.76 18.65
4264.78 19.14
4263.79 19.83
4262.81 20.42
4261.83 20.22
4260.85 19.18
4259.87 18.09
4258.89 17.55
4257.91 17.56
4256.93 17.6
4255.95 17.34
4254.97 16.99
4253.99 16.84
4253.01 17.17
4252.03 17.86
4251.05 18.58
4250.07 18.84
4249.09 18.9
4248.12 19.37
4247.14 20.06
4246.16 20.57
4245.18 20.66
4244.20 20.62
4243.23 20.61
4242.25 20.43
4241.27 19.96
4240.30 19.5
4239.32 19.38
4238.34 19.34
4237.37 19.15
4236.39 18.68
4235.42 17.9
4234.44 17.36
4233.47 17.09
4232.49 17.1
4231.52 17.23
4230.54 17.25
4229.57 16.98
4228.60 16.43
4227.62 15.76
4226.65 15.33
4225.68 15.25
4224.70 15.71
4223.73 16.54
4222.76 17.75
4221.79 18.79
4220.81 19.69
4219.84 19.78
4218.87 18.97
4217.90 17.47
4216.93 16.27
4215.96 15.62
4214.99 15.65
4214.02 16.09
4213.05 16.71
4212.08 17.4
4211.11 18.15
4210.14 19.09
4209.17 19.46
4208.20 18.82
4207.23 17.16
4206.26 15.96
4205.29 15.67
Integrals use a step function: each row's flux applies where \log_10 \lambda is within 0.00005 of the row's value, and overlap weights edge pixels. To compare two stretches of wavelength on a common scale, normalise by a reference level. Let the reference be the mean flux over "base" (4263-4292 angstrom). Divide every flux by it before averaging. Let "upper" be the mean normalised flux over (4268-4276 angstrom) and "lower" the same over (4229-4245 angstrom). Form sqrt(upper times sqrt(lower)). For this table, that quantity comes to 0.99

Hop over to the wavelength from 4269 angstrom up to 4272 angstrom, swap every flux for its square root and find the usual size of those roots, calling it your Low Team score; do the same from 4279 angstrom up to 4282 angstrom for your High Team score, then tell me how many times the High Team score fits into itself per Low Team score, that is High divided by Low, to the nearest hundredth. 1.01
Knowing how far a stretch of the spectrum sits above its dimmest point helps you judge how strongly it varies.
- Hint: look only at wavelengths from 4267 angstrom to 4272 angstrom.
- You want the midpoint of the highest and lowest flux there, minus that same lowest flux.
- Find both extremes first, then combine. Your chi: 1.1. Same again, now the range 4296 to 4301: 2.8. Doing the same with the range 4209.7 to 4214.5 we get 1.5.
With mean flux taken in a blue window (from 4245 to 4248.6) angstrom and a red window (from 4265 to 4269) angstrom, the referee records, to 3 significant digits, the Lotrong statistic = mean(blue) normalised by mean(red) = 1.08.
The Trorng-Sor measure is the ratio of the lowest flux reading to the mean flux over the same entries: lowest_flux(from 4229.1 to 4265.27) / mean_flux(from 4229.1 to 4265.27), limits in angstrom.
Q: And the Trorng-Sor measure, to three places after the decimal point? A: 0.901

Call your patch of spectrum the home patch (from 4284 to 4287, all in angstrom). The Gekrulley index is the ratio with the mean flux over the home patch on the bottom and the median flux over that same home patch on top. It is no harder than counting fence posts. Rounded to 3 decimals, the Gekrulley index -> 1.008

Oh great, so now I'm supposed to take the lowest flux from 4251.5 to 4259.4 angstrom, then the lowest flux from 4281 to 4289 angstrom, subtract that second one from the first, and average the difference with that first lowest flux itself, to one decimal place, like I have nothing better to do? 8.3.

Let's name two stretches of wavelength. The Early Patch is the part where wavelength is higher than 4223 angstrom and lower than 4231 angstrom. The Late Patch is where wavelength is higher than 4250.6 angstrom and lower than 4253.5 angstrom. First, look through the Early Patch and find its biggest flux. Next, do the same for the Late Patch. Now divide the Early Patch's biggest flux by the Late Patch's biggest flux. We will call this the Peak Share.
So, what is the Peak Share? 0.93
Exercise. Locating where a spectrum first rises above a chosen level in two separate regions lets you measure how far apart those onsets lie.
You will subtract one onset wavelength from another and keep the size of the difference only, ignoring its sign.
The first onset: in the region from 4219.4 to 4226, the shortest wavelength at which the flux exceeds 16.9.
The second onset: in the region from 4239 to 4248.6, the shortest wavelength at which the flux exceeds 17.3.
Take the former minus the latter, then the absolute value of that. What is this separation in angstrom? 19.5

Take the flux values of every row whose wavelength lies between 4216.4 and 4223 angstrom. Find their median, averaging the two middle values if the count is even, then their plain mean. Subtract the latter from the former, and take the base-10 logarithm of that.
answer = -0.40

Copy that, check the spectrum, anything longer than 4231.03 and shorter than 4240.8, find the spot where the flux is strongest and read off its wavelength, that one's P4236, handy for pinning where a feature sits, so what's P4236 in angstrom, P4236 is 4240.30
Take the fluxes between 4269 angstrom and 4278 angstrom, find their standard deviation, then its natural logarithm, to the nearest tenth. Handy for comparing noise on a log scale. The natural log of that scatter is 0.2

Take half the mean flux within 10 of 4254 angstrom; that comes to 9.4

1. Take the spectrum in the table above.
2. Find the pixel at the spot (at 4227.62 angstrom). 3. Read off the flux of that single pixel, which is 15.76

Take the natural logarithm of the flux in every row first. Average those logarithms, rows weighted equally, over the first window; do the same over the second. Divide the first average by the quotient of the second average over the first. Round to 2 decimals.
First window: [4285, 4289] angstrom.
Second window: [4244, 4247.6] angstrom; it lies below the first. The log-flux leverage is 2.75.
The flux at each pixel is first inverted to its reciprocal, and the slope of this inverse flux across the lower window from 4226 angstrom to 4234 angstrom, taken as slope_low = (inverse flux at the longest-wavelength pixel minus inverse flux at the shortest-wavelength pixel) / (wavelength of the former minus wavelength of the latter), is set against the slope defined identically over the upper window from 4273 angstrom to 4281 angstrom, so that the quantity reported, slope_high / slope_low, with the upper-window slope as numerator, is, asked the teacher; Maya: 1.7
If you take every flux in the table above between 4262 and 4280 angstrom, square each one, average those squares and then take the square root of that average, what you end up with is 18.1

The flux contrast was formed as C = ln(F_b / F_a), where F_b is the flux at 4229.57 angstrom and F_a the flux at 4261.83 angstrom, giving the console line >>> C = -0.17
